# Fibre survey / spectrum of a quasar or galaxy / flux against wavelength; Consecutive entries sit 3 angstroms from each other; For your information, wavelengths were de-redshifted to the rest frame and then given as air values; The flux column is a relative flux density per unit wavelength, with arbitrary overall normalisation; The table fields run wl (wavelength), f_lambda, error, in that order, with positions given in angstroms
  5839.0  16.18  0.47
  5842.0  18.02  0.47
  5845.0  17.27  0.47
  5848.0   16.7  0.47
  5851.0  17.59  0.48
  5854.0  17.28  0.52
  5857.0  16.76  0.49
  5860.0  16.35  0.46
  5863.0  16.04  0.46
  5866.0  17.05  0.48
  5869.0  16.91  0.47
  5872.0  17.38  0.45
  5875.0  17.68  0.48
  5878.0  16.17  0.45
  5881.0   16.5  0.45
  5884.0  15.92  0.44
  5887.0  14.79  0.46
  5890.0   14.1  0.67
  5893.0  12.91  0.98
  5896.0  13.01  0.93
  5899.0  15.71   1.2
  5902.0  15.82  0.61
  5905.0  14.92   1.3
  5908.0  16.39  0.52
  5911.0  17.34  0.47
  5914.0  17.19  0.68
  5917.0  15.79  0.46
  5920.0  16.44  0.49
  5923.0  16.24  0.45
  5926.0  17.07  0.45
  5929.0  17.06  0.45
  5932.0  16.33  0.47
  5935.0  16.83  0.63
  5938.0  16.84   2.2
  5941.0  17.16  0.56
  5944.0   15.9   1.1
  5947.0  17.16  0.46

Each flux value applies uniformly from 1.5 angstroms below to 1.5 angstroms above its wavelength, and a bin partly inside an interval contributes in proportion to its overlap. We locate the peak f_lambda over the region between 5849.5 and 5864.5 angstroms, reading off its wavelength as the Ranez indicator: 5851.0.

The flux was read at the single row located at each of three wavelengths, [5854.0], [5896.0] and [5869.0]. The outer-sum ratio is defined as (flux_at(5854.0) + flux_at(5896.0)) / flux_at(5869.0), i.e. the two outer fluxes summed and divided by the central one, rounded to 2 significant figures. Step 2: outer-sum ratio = 1.8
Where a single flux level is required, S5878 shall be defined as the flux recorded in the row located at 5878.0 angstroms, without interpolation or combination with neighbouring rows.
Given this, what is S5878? 16.17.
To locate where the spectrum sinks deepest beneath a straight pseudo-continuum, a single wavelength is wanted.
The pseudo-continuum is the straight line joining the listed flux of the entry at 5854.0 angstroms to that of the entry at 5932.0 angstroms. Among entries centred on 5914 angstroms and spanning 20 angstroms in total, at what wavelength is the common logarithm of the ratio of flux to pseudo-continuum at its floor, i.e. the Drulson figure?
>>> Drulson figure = 5905.0 angstroms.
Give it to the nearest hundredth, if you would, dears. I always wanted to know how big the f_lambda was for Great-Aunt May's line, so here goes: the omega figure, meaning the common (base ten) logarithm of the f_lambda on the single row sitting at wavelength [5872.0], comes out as 1.24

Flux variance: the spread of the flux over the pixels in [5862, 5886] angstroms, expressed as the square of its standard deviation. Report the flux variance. 0.4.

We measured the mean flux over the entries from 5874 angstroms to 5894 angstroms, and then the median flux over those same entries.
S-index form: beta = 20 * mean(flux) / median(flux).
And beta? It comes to 19.40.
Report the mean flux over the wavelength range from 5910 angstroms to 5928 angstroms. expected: 16.7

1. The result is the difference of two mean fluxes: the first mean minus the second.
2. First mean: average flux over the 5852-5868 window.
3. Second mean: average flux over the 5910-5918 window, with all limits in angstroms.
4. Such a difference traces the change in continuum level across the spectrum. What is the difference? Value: -0.1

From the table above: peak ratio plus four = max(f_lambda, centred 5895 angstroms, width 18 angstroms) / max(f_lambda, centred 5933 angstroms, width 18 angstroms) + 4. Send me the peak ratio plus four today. 4.92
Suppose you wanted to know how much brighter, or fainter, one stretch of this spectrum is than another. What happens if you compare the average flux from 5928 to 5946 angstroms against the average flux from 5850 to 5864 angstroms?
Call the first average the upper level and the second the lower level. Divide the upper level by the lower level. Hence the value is 0.993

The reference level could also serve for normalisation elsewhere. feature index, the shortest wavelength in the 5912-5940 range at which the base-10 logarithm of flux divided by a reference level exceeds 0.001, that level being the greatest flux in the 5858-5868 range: 5914.0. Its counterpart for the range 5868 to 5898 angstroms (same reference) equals 5872.0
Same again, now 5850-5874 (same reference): 5851.0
